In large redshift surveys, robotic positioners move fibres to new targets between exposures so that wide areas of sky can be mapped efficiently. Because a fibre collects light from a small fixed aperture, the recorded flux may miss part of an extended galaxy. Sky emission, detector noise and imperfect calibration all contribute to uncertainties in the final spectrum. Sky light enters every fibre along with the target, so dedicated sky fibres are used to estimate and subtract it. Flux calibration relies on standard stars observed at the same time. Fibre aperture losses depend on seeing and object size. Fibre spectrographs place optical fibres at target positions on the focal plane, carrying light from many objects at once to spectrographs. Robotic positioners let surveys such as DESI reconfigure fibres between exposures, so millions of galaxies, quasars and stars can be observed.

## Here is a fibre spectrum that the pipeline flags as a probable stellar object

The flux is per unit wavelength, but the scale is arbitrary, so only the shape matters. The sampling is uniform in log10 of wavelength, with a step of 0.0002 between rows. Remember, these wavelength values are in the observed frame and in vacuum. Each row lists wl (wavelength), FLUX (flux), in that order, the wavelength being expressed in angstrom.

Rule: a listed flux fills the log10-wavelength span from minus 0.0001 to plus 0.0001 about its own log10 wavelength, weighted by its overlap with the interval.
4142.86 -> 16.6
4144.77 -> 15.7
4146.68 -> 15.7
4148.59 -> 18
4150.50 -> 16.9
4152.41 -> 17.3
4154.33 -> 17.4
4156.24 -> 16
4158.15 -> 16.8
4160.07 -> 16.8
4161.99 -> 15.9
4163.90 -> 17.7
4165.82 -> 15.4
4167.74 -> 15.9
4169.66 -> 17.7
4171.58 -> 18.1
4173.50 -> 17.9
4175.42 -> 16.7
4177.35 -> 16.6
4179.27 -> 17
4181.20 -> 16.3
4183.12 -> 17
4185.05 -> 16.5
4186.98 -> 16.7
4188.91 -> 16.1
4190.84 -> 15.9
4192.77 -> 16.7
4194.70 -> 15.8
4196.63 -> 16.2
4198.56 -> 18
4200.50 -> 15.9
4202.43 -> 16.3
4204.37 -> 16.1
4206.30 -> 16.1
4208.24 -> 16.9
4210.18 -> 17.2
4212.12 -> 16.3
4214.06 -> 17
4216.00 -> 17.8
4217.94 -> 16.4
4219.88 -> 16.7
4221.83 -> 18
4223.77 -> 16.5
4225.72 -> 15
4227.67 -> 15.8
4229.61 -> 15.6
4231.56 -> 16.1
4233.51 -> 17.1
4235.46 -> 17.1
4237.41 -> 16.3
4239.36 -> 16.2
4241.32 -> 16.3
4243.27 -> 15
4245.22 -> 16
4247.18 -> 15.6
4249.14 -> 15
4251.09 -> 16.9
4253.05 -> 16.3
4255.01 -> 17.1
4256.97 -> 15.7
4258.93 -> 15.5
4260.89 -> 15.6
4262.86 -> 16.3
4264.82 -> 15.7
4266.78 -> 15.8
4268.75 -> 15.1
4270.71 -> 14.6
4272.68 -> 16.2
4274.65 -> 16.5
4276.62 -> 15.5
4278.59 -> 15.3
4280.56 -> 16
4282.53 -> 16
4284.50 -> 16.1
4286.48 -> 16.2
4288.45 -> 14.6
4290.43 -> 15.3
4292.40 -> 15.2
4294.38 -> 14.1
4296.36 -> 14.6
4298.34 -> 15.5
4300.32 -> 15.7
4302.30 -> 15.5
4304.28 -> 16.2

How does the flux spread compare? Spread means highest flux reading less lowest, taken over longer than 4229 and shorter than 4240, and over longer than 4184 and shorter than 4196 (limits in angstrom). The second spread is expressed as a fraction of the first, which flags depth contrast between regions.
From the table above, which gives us 0.6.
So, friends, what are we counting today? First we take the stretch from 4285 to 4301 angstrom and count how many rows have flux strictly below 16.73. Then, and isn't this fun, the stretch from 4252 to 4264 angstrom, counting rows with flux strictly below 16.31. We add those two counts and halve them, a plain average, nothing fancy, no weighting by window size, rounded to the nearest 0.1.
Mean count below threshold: 6.5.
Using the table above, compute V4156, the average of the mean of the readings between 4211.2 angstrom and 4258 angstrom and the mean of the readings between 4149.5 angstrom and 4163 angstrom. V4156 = 16.53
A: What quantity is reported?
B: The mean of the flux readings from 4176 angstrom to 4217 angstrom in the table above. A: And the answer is 16.6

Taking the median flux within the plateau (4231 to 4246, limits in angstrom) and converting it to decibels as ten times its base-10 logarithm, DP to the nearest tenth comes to 12.1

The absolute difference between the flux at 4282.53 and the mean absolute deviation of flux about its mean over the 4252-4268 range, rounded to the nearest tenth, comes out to 15.6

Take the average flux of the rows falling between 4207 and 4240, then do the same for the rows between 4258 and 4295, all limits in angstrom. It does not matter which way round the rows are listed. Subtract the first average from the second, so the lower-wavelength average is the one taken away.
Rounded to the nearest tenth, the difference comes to -1.0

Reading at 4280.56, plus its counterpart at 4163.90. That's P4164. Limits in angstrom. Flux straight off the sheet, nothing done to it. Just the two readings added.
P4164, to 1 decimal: 33.7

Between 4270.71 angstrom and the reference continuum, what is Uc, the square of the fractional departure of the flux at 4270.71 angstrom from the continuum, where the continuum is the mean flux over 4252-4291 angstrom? 0.0055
